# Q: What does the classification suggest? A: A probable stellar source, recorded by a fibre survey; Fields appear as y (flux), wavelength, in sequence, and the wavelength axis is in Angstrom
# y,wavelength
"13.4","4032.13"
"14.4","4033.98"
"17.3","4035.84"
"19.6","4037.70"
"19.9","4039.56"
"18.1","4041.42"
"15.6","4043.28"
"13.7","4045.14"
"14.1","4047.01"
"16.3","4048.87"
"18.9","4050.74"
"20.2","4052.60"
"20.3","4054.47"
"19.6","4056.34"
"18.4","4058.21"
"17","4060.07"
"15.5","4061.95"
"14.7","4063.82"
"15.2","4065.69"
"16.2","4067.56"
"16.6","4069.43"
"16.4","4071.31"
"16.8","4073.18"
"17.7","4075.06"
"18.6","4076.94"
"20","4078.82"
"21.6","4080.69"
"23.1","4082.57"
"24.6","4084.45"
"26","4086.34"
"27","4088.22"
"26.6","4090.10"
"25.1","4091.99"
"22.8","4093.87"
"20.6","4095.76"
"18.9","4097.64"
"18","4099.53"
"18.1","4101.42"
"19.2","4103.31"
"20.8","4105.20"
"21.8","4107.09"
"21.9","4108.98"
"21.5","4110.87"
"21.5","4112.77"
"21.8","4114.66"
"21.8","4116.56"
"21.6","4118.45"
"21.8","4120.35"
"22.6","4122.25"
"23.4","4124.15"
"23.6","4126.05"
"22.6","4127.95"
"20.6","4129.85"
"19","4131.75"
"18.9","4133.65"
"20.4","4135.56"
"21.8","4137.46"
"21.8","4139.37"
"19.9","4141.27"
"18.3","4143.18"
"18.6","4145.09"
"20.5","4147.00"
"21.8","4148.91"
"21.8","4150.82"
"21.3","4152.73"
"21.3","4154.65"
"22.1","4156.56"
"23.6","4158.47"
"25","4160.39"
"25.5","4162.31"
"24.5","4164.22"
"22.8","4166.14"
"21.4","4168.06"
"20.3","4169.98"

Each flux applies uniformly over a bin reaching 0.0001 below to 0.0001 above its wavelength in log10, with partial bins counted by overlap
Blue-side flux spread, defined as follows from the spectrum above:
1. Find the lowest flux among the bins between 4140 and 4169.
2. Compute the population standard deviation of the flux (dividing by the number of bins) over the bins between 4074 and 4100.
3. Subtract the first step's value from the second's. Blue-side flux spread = -15.1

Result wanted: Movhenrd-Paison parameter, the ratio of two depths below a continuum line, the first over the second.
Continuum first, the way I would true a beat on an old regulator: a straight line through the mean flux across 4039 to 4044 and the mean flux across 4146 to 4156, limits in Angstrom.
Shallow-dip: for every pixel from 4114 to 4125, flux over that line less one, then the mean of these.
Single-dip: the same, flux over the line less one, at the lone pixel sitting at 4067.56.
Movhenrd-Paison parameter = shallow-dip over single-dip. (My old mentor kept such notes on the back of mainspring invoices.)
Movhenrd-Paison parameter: -0.7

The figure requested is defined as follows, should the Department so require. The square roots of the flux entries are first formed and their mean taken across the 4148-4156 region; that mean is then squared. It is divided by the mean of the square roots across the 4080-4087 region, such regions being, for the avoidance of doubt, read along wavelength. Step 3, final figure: 4.4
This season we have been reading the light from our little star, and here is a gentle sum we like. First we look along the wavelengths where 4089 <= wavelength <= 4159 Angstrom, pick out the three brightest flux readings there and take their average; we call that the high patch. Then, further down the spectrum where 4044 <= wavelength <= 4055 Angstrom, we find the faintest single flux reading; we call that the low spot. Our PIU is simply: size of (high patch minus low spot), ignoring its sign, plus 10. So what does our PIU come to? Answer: 21.4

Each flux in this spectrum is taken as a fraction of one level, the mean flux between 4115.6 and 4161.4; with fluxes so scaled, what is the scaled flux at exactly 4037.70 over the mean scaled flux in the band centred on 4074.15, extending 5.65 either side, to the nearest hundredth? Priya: 1.11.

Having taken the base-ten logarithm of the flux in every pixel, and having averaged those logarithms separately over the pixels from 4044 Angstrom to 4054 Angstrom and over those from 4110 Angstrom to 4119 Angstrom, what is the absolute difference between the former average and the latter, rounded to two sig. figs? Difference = 0.12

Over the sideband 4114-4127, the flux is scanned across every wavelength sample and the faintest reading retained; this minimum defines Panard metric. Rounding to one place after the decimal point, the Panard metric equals 21.6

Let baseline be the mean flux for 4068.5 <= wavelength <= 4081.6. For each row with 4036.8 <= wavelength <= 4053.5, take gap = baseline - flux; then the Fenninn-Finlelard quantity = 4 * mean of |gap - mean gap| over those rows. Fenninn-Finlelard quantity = 8.7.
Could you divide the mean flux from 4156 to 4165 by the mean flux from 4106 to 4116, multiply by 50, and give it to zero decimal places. 56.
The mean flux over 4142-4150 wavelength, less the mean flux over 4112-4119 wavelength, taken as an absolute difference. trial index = 1.9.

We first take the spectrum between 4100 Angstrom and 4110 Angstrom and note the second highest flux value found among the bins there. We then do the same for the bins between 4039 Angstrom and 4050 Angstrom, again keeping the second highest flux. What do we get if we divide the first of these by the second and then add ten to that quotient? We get 11.2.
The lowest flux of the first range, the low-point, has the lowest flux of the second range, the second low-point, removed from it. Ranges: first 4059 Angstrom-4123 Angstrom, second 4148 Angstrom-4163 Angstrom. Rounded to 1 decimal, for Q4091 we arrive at -6.6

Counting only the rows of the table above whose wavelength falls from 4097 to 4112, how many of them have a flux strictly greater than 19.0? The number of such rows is 5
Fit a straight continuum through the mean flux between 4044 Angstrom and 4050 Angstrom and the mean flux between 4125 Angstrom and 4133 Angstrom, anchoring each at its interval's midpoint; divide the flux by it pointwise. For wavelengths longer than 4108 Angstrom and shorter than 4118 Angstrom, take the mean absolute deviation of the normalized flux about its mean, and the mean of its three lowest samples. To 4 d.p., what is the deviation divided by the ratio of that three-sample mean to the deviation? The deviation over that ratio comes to 0.0001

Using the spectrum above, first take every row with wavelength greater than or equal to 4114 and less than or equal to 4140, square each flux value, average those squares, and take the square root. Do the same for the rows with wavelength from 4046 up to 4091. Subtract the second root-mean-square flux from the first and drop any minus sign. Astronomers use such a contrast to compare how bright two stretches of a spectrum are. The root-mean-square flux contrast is 2.0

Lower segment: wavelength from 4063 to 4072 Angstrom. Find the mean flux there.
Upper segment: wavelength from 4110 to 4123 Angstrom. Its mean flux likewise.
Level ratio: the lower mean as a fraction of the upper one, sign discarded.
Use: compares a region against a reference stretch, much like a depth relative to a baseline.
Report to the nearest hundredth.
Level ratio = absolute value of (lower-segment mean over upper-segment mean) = 0.73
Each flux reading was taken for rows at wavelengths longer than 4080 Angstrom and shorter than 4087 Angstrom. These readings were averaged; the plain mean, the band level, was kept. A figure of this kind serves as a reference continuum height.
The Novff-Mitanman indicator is 24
